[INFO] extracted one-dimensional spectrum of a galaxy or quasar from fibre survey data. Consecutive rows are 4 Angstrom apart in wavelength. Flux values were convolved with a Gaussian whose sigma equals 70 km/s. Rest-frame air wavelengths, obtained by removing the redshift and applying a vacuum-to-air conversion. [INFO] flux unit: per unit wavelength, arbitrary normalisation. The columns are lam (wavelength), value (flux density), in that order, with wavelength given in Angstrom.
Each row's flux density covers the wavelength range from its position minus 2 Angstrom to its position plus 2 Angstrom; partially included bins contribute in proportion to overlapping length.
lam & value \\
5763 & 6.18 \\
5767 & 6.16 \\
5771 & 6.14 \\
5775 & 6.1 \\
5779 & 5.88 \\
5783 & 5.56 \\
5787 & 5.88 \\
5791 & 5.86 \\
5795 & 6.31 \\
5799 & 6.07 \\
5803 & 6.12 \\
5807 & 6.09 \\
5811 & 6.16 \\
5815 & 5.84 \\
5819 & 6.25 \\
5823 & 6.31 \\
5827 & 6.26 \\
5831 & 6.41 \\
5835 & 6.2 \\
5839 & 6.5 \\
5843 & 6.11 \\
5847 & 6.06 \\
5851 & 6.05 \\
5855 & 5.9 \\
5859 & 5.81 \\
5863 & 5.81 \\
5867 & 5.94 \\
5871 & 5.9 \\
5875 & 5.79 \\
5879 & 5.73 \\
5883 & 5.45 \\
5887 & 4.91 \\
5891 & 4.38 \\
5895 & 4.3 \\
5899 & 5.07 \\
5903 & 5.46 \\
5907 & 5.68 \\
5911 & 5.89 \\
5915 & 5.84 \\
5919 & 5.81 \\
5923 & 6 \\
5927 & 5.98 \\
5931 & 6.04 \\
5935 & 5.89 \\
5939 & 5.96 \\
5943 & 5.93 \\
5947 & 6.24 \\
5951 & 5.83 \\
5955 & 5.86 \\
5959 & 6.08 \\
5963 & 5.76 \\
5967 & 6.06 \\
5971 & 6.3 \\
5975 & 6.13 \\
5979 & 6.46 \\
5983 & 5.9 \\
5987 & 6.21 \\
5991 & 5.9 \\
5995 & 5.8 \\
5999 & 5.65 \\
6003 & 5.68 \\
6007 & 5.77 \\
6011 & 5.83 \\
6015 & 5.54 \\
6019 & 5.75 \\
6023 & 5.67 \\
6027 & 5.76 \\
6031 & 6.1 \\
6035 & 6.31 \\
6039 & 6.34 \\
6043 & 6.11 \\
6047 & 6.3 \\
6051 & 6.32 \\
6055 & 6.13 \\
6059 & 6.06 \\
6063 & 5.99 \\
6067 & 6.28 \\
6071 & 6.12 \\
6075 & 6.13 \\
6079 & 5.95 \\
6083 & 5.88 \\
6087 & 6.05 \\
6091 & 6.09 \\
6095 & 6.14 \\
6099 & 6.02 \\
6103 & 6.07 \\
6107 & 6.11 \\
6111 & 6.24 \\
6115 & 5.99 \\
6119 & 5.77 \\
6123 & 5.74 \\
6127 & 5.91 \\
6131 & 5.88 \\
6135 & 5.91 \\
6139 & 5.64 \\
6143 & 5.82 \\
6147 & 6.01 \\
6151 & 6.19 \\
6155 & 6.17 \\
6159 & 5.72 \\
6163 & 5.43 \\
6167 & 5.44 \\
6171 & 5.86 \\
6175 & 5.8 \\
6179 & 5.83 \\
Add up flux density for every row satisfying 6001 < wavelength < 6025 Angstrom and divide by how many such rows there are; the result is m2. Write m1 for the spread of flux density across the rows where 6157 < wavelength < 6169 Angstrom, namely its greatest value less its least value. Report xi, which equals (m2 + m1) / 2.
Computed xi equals 3.00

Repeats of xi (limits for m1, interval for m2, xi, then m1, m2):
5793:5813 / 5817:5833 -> 3.27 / 0.24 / 6.31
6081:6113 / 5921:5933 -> 3.18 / 0.36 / 6.01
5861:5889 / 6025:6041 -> 3.58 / 1.03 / 6.13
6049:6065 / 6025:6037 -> 3.19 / 0.33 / 6.06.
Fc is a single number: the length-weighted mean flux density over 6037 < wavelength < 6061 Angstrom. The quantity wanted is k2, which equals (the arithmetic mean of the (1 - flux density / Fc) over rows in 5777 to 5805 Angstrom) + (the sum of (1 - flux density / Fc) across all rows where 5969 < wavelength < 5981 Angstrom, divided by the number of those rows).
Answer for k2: 0.03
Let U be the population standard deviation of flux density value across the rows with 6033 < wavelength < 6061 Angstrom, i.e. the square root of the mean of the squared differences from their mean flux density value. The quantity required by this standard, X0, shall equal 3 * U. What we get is 0.3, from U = 0.11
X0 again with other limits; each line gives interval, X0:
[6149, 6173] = 0.9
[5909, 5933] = 0.3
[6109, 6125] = 0.6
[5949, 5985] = 0.7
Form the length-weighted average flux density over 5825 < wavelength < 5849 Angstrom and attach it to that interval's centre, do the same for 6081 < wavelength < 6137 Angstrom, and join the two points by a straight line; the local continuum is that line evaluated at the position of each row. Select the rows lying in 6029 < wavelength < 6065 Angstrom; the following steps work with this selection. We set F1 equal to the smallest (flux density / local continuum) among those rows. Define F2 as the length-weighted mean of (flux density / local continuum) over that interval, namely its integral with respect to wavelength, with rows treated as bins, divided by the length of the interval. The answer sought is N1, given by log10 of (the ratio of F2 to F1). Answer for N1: 0.0127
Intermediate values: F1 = 0.99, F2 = 1.02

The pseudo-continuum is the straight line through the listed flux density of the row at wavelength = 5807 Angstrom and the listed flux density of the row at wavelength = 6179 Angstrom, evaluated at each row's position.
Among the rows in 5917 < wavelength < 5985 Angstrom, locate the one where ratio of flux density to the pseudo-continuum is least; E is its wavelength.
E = 5963 Angstrom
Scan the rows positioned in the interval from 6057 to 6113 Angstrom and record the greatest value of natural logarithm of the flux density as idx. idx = 1.84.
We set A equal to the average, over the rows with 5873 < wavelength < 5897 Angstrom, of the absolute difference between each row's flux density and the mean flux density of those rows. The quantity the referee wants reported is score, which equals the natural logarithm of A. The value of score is -0.6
